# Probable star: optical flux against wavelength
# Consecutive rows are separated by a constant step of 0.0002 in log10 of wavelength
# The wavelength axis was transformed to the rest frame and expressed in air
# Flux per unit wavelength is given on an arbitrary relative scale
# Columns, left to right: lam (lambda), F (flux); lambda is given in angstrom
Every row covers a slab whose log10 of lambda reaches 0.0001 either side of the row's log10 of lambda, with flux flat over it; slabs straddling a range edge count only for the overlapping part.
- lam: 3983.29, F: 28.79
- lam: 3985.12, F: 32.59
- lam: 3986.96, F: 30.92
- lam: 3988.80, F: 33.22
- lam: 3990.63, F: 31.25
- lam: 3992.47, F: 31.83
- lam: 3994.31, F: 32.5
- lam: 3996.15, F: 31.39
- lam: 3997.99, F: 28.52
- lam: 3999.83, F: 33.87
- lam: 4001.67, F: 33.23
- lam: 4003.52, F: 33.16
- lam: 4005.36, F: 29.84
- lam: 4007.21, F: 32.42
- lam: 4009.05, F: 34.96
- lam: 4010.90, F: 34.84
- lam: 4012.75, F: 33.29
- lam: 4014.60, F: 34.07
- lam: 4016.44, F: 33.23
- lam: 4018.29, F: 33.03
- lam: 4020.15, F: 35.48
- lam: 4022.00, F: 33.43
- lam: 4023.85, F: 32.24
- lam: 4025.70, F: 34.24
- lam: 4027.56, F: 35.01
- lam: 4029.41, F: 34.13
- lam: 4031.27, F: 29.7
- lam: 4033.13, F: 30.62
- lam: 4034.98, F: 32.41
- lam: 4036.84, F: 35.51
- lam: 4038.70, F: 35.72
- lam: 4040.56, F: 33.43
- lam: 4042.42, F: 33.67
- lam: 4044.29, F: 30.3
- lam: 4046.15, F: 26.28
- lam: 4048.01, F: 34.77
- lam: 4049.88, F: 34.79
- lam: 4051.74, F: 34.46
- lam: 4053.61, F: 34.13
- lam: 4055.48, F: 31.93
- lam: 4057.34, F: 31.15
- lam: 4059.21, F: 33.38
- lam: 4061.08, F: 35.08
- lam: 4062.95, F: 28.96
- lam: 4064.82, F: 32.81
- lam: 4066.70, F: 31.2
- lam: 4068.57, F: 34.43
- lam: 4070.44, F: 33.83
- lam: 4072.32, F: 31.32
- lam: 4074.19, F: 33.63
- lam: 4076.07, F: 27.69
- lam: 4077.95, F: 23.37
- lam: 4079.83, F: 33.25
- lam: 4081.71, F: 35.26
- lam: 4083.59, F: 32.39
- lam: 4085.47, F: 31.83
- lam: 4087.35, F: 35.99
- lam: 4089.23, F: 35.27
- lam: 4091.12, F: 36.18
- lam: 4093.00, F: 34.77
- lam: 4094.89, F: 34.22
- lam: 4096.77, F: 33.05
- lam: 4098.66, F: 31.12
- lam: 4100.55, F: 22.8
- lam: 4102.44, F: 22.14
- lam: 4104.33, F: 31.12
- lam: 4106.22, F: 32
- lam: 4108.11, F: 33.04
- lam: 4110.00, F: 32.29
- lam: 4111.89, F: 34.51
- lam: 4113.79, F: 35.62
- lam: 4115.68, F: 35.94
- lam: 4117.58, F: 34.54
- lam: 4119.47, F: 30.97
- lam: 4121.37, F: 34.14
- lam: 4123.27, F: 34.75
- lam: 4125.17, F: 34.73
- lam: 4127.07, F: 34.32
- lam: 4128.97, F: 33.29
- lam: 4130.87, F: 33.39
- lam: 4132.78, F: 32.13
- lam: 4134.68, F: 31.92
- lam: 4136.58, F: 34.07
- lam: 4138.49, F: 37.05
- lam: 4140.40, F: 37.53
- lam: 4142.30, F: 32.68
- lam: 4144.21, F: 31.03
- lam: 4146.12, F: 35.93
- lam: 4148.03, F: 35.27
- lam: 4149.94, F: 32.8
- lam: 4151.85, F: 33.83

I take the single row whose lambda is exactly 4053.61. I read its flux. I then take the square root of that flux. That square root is 5.84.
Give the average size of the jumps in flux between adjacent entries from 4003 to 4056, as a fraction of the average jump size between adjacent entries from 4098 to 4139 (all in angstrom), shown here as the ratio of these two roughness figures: 1.0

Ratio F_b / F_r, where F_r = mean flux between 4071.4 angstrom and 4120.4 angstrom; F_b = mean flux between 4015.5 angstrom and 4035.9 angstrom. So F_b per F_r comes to 1.03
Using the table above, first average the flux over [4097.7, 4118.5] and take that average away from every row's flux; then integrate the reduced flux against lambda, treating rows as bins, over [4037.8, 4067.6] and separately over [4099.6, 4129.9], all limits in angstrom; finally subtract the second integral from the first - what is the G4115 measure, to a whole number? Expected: 10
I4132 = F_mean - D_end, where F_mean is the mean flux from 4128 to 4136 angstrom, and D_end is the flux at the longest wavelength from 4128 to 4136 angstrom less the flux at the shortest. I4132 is 34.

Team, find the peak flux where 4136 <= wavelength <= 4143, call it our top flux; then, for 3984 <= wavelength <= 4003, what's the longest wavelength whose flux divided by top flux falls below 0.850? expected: 3997.99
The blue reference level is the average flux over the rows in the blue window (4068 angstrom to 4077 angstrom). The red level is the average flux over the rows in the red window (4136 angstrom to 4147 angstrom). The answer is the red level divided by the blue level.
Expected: 1.08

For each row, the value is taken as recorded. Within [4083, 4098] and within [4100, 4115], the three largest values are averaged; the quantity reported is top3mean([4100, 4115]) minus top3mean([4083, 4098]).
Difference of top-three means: -1.4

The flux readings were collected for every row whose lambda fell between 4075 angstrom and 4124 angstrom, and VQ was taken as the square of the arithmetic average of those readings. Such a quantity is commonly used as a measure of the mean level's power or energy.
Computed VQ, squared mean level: 1039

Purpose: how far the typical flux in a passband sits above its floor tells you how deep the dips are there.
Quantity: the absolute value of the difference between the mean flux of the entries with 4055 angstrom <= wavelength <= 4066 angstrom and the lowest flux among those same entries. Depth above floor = 3.3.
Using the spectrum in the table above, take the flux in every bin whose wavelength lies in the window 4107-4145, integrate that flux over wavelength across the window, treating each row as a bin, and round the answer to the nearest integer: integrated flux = 1288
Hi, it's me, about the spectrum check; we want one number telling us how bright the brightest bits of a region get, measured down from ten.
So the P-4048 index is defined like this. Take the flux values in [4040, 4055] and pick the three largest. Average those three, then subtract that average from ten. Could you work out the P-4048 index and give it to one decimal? -24.7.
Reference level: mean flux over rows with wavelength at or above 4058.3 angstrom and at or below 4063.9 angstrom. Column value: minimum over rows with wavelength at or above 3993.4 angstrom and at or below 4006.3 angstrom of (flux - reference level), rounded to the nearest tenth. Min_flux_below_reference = -4.0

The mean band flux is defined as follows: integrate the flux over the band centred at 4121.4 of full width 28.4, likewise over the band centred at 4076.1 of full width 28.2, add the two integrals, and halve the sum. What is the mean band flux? 931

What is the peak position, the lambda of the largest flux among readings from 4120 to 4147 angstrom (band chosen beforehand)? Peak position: 4140.40 angstrom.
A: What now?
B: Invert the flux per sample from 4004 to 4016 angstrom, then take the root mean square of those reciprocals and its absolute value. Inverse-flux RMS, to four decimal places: 0.0302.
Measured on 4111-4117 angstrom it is 0.0283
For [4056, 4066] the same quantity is 0.0312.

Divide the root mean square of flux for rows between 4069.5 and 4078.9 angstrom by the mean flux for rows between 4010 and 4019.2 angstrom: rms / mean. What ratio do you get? 0.90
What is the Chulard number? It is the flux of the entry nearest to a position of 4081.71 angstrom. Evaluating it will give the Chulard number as 35.26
